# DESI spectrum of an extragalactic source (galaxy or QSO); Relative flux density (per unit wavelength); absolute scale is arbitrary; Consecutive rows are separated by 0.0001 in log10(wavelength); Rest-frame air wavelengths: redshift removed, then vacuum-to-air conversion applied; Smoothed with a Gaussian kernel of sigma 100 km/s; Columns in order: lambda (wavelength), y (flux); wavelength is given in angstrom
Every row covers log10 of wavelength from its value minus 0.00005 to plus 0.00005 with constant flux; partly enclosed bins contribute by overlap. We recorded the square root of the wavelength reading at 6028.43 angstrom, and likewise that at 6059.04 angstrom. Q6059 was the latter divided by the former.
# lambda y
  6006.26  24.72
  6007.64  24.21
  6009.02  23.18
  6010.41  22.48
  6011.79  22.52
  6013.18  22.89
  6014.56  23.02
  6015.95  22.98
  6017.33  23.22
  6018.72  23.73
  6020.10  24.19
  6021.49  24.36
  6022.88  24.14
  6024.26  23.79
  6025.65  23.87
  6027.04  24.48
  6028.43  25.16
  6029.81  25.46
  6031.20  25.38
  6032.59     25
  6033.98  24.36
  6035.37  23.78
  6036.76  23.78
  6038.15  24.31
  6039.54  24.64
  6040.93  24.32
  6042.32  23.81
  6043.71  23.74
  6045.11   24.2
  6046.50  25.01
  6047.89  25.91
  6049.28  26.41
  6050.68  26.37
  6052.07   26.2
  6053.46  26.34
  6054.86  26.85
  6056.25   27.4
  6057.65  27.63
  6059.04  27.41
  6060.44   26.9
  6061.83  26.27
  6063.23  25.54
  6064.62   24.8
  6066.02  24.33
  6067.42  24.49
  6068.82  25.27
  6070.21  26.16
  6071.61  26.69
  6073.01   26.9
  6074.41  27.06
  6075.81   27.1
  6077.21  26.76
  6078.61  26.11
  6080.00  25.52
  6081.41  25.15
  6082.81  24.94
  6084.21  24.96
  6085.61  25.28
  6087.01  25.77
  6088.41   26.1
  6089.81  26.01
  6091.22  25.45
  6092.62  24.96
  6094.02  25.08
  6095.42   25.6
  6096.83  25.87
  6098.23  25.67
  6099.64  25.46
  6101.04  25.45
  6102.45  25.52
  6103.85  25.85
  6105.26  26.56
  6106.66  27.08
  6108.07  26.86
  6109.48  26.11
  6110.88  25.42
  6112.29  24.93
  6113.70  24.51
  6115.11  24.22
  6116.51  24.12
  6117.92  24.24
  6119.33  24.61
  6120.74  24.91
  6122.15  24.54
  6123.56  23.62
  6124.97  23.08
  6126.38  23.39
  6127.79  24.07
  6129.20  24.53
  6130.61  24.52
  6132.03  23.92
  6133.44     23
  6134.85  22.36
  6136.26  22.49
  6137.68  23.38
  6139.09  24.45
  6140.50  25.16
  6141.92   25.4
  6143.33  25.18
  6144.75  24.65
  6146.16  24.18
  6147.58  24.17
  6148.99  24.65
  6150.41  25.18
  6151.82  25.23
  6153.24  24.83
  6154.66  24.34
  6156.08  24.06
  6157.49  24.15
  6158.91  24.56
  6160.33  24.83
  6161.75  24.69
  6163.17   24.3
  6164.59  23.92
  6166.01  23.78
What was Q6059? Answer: 1.044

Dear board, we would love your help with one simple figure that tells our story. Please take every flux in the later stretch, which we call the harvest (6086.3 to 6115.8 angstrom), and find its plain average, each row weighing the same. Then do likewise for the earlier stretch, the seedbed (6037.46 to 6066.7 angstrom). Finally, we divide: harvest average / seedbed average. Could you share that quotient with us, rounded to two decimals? 1.00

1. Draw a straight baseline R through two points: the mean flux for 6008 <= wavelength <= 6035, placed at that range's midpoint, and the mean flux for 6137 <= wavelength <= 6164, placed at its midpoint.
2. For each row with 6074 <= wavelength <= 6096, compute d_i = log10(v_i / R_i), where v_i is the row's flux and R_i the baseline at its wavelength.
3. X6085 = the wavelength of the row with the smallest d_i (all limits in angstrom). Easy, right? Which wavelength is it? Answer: 6092.62 angstrom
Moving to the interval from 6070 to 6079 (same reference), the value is 6078.61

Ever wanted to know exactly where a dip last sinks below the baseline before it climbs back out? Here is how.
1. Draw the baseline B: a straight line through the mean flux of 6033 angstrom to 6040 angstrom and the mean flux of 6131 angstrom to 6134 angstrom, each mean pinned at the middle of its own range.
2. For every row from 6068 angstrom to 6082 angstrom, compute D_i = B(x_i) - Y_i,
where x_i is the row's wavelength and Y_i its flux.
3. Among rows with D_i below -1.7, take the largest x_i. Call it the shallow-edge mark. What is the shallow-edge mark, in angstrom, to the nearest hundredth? 6078.61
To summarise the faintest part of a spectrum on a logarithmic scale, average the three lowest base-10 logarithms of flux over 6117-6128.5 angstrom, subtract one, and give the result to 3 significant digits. 0.369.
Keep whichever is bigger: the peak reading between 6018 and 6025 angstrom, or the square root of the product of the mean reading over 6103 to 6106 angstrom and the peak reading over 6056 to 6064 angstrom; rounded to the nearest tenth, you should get 26.9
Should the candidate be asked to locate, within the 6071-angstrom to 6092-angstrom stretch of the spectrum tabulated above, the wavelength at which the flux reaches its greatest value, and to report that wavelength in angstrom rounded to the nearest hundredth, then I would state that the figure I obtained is 6075.81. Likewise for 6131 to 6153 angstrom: 6141.92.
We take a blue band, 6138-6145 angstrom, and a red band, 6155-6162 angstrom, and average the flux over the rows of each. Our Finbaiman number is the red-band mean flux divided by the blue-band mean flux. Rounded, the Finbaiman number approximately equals 0.98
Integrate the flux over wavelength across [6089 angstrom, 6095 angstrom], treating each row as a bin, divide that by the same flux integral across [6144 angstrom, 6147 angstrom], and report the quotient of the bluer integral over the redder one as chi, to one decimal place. 2.1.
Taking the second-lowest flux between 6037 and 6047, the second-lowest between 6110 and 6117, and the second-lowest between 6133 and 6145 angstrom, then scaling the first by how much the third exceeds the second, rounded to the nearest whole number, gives -41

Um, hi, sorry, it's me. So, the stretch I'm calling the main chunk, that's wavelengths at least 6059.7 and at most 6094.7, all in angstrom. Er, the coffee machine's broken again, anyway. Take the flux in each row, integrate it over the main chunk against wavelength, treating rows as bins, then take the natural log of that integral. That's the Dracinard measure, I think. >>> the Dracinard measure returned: 6.80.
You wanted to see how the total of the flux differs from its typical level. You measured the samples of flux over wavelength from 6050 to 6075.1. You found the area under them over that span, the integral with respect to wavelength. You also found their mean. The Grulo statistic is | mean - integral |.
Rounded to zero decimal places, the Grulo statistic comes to 633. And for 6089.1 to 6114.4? 624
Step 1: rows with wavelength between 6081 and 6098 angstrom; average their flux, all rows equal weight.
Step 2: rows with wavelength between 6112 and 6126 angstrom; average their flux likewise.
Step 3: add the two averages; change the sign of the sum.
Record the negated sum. -49.7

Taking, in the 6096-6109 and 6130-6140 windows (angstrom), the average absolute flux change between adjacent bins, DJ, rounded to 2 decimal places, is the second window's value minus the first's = 0.42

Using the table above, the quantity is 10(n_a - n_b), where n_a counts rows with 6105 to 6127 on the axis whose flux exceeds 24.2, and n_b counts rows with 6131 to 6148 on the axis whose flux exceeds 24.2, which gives 70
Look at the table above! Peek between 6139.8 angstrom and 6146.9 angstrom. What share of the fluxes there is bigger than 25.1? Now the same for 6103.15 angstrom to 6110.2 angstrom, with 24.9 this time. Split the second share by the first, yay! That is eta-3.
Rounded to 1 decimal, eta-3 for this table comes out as 1.7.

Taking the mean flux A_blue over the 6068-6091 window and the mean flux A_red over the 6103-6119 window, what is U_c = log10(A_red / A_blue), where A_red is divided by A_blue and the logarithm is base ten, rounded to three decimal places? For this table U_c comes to -0.009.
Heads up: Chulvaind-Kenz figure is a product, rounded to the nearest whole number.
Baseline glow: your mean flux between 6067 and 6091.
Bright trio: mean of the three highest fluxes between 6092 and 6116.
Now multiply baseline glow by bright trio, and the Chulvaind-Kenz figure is 695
